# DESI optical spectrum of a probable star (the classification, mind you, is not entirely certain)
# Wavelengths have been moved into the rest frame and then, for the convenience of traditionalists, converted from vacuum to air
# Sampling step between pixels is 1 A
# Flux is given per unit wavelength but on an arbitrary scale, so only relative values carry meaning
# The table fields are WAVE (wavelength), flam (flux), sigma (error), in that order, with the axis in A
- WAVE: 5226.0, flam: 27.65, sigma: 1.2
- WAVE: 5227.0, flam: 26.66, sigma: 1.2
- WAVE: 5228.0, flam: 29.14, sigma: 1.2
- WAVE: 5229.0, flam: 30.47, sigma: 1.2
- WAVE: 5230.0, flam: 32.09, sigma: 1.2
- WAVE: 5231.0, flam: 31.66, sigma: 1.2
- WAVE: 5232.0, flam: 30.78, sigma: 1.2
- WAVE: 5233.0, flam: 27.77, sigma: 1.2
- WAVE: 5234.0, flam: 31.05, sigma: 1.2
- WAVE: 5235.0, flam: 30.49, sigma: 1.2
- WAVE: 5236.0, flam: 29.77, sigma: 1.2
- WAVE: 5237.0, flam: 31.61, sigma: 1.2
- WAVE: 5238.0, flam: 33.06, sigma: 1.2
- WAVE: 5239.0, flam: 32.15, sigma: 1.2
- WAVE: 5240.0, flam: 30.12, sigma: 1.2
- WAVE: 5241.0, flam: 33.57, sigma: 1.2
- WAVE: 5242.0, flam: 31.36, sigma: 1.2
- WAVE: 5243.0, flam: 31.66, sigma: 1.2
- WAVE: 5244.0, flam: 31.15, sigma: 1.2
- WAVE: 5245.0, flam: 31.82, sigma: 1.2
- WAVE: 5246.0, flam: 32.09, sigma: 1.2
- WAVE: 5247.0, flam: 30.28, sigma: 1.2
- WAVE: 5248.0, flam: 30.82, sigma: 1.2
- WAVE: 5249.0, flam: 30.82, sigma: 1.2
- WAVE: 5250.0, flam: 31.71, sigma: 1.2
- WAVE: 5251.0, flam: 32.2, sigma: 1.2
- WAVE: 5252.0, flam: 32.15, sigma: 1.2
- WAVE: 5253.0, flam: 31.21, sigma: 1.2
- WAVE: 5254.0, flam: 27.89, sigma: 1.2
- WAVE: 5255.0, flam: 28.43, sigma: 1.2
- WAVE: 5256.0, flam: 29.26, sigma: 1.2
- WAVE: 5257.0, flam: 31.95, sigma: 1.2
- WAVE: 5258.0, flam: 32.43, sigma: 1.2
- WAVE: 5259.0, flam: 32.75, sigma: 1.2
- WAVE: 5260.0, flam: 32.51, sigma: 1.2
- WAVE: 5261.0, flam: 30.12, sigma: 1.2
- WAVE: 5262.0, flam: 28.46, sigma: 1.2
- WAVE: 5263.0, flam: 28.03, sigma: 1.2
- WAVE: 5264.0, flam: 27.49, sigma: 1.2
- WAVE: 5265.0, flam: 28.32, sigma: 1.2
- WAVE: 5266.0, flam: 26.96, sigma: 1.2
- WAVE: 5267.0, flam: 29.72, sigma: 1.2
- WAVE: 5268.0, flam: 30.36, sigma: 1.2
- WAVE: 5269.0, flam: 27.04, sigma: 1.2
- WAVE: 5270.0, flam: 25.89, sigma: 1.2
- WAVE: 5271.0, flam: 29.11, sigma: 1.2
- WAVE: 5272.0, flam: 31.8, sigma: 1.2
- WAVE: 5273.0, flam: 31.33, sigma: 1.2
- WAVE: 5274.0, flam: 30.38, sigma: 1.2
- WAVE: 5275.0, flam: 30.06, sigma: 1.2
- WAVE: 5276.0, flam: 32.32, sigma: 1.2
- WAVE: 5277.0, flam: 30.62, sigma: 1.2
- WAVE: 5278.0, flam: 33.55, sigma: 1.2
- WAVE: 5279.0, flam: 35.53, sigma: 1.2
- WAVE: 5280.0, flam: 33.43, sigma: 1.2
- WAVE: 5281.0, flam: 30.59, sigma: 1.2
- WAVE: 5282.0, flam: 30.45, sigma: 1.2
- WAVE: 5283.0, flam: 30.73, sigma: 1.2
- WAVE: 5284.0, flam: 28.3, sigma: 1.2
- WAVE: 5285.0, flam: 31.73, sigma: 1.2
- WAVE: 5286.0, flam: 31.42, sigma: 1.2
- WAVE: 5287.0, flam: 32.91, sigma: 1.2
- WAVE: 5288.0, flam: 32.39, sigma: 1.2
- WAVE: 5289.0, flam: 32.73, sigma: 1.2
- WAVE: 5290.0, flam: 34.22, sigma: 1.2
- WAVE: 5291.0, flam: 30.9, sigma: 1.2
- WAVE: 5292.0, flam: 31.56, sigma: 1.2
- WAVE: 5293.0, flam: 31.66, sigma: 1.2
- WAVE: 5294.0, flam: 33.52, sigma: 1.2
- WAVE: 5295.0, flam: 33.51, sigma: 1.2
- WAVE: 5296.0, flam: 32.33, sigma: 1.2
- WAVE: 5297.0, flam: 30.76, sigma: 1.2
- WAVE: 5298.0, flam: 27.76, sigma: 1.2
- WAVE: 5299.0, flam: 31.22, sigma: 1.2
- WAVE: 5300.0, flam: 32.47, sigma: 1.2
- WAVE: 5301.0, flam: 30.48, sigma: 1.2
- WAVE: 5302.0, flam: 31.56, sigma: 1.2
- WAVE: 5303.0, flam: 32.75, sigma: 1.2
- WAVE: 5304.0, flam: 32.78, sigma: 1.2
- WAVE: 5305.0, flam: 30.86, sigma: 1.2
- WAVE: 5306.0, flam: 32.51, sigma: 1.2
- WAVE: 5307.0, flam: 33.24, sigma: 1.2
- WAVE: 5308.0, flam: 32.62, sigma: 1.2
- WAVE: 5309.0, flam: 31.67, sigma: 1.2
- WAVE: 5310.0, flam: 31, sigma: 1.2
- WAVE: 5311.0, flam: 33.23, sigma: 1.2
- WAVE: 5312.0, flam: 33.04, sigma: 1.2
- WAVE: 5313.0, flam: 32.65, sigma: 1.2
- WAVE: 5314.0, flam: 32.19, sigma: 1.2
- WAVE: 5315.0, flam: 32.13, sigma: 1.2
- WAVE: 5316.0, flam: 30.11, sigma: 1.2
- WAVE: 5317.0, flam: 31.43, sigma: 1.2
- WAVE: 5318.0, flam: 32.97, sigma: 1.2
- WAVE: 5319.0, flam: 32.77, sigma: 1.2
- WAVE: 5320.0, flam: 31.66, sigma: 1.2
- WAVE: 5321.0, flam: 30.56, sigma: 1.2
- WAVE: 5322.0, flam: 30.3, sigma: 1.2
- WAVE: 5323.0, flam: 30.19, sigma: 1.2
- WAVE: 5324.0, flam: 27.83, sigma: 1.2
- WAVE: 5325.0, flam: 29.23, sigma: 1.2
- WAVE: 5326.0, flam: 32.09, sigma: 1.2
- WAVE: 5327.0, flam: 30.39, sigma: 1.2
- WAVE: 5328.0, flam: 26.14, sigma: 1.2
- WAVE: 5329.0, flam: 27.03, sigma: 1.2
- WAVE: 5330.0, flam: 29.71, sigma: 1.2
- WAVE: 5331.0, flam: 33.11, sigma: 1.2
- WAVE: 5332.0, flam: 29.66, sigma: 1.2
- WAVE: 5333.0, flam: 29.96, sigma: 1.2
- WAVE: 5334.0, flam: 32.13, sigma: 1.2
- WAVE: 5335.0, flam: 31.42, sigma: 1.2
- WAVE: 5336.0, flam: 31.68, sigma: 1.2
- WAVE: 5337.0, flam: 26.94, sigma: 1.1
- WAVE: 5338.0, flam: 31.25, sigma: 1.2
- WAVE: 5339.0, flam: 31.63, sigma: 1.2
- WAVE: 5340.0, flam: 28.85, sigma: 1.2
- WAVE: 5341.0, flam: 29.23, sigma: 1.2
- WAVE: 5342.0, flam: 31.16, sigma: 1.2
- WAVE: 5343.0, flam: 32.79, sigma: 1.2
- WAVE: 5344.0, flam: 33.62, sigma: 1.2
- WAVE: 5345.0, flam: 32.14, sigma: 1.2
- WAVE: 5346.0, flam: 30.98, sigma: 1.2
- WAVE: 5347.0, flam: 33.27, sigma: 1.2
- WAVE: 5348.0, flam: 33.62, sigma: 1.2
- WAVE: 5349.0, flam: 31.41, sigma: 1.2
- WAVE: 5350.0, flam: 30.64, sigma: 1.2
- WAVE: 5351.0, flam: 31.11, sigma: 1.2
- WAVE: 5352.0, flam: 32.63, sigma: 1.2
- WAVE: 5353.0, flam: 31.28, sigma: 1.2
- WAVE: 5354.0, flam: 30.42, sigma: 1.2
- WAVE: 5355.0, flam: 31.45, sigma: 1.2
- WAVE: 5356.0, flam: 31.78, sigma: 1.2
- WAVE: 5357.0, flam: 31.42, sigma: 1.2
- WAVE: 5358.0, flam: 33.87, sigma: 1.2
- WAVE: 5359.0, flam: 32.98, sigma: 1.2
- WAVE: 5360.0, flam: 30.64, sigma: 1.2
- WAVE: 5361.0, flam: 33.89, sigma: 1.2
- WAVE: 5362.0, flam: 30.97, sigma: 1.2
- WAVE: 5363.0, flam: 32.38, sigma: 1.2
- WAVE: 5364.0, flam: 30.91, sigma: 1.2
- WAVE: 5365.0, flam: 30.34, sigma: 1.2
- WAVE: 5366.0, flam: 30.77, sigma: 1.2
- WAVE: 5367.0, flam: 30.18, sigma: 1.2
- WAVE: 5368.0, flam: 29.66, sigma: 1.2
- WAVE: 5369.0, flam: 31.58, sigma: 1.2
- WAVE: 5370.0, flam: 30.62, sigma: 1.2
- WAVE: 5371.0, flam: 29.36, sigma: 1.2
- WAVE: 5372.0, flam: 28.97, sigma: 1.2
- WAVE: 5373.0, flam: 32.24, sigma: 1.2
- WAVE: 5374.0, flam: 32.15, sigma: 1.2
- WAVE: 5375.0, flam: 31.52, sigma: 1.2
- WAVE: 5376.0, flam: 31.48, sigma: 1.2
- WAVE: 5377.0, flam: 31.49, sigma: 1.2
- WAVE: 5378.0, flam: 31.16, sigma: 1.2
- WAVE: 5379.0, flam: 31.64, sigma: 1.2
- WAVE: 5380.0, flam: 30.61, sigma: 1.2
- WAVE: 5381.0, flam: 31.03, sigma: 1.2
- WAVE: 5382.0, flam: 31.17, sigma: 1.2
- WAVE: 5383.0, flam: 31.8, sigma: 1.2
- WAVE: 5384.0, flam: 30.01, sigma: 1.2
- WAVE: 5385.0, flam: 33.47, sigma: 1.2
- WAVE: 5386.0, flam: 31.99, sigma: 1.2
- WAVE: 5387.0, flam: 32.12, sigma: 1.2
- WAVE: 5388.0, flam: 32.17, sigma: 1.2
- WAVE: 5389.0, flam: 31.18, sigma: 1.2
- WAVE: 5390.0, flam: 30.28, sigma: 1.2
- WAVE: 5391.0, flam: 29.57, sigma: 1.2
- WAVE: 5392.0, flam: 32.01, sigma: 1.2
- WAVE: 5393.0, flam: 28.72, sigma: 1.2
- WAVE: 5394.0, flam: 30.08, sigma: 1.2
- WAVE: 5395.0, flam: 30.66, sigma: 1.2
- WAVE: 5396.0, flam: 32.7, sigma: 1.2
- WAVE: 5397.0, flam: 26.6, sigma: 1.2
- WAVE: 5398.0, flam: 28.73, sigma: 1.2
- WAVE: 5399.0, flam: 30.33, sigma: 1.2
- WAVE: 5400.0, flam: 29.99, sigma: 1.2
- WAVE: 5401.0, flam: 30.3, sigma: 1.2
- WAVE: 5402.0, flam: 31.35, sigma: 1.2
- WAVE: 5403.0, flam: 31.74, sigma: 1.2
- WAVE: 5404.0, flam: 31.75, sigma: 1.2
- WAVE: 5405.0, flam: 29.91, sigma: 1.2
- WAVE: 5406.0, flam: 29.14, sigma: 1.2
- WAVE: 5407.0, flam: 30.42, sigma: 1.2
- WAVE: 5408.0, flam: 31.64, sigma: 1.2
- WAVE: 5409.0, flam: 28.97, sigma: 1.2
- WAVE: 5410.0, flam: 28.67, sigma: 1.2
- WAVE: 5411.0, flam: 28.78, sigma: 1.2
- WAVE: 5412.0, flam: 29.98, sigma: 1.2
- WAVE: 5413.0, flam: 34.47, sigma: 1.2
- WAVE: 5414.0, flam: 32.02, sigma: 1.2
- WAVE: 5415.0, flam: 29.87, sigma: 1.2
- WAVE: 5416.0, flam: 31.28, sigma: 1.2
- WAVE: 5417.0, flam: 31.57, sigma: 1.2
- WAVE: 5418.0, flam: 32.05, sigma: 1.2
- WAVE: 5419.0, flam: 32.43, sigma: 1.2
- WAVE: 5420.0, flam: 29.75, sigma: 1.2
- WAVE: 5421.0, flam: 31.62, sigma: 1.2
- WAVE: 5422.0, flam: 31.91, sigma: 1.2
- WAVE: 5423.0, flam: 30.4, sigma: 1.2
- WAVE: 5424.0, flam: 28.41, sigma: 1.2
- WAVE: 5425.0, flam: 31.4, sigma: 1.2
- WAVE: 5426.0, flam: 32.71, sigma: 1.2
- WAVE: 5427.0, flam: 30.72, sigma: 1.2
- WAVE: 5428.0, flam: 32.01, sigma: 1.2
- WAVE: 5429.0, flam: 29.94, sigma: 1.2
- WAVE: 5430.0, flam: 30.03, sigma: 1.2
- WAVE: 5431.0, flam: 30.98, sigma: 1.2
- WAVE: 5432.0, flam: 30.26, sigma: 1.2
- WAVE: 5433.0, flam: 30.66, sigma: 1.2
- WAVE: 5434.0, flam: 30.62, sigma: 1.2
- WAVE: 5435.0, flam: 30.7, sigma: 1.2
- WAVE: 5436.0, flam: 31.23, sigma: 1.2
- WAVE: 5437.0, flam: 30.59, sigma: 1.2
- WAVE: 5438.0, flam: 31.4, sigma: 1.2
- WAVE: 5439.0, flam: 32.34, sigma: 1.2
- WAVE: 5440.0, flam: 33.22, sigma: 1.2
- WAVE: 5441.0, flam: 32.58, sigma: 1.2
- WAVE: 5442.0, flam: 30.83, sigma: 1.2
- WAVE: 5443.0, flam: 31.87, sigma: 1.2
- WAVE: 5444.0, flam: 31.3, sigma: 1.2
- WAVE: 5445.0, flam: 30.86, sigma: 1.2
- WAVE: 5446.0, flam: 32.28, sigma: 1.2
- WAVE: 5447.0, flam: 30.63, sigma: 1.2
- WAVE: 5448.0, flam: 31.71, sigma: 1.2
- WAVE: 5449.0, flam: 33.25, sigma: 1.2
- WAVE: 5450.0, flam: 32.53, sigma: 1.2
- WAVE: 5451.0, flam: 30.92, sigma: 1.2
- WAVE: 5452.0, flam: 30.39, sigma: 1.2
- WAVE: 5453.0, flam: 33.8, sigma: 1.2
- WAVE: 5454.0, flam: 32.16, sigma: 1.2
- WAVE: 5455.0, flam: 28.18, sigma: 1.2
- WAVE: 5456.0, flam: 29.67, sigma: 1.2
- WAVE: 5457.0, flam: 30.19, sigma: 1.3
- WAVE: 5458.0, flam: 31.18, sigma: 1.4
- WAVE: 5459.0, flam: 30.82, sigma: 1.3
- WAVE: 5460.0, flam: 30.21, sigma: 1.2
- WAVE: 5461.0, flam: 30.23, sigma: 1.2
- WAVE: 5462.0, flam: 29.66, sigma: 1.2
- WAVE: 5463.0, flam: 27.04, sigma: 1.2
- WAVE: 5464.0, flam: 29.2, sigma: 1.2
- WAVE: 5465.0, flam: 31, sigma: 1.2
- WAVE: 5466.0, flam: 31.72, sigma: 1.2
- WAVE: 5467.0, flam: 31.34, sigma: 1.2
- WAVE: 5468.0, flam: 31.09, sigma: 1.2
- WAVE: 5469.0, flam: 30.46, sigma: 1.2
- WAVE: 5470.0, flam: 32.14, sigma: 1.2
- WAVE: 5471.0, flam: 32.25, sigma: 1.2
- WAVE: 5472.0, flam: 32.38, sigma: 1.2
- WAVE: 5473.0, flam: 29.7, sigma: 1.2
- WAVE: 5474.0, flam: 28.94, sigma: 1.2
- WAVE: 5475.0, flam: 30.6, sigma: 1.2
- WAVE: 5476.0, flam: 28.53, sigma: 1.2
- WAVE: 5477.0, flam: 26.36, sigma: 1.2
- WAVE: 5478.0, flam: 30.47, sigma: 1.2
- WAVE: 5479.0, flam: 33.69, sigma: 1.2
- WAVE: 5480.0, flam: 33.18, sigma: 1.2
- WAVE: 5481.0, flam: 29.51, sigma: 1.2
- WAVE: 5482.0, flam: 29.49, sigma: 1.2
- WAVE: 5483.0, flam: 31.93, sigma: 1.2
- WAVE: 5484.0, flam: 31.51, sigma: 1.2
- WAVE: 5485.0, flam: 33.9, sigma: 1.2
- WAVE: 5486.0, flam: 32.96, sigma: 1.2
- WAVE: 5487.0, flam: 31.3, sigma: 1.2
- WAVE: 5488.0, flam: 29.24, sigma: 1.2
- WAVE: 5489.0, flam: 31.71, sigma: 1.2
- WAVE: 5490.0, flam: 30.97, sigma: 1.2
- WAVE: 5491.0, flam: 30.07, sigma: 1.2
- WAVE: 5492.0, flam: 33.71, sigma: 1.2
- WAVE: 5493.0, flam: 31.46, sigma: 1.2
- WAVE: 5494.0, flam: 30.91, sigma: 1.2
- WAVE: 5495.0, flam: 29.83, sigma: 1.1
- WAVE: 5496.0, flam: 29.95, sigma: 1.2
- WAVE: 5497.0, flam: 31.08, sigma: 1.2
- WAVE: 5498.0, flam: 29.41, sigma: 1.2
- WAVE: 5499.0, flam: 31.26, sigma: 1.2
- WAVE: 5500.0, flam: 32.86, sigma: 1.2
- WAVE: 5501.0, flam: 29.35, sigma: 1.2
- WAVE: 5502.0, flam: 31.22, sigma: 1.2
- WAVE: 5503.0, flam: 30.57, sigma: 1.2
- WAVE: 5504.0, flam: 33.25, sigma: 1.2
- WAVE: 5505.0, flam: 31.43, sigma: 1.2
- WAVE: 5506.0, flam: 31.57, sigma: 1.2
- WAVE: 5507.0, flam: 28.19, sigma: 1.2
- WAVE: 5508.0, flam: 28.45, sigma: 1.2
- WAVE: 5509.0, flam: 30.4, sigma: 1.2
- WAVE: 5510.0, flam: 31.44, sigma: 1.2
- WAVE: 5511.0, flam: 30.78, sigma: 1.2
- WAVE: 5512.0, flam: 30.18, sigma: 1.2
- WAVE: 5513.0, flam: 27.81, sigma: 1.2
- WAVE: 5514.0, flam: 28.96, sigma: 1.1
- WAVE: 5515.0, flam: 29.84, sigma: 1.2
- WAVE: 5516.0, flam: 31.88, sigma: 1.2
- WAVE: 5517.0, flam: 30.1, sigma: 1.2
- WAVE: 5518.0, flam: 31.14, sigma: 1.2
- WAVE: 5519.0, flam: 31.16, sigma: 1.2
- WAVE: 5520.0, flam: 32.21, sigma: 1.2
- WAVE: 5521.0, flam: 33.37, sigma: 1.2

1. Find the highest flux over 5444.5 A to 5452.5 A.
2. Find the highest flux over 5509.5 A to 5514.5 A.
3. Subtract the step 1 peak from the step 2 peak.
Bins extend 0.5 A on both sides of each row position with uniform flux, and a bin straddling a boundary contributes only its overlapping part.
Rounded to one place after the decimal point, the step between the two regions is -1.8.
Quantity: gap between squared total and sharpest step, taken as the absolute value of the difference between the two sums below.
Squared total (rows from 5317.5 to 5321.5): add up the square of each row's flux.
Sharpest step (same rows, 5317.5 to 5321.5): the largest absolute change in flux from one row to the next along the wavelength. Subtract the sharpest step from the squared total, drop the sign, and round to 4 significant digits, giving 4096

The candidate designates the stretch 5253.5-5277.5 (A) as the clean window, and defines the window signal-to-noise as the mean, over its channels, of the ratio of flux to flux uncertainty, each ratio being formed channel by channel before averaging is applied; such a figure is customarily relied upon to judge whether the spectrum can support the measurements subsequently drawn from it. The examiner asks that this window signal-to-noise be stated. 24.8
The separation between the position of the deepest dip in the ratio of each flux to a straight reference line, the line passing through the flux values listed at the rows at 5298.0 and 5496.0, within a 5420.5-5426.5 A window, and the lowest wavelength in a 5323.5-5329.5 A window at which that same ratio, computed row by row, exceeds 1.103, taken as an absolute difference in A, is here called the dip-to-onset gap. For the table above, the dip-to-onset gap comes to 98 A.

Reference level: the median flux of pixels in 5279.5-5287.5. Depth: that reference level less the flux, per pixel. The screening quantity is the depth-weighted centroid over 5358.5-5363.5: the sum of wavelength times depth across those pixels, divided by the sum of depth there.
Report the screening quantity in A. 5360.8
